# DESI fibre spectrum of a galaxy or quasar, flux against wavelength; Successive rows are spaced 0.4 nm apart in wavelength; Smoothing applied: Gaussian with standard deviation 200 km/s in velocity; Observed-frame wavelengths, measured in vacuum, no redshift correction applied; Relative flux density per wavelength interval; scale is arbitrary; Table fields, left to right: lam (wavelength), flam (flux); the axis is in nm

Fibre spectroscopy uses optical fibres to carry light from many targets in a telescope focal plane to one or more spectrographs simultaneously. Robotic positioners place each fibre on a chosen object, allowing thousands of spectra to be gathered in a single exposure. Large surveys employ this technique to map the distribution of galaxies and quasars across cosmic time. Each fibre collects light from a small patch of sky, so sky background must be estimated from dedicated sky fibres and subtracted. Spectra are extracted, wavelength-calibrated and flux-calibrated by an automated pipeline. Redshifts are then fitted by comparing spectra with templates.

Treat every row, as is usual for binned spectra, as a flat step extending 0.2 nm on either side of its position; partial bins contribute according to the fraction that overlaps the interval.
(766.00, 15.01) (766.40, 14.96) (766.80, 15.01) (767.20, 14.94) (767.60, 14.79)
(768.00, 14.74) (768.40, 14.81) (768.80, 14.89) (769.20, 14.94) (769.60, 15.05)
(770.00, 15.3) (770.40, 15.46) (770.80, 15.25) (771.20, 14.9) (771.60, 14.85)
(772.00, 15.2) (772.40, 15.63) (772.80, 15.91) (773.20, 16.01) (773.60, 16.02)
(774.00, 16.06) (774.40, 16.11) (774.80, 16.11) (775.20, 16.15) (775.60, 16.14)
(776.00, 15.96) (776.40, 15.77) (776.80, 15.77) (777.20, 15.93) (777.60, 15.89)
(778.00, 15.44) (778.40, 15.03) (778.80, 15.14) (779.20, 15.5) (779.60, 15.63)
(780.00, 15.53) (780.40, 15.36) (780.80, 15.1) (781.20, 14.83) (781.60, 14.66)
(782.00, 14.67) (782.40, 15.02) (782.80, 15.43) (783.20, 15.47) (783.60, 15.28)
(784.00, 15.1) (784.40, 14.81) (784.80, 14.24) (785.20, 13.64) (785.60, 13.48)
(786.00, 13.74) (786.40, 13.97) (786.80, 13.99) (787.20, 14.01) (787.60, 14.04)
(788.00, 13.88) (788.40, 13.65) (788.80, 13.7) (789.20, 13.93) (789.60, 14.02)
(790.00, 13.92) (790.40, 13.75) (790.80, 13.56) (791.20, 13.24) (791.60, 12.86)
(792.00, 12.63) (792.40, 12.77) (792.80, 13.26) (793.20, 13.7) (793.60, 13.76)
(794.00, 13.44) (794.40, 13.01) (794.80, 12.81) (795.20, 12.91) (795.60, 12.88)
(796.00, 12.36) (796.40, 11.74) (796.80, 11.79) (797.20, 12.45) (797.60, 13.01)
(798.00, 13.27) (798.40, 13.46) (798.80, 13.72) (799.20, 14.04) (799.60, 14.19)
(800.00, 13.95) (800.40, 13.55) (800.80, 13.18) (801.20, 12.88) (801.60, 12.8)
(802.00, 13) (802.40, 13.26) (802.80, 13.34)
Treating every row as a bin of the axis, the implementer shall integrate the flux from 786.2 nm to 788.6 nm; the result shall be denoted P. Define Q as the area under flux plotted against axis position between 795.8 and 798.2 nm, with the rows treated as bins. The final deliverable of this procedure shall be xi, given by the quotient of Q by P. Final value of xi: 0.89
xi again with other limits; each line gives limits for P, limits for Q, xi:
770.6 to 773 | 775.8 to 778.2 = 1.03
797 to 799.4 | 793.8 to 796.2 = 0.97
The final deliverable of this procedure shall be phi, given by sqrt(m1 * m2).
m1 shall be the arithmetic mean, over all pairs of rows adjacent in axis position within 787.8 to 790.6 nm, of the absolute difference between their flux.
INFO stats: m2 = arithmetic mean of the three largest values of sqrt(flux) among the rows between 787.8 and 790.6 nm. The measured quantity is 0.7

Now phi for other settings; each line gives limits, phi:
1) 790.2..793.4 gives 1.1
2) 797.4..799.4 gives 1.0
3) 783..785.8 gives 1.1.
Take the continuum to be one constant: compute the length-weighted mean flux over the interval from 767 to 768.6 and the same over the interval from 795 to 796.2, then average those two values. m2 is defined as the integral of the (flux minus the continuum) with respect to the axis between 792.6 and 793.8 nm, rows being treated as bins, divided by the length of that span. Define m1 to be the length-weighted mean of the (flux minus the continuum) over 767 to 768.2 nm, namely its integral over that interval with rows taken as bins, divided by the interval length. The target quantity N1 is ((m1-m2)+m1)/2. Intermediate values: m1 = 1.1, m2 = -0.2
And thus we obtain 1.2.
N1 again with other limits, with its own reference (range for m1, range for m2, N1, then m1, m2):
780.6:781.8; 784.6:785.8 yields 1.1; 1.1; 0.0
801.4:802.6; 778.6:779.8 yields -1.6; -0.7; 1.7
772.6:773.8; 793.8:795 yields 2.6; 2.2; -0.7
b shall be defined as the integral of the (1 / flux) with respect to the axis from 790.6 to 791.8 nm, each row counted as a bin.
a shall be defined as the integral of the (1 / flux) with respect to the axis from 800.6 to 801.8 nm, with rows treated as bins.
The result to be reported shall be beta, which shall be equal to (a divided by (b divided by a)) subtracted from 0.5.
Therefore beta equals 0.405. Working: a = 0.093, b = 0.0908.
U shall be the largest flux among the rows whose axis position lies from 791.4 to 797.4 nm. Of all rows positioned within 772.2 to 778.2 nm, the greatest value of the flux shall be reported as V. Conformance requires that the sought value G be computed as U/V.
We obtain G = 0.85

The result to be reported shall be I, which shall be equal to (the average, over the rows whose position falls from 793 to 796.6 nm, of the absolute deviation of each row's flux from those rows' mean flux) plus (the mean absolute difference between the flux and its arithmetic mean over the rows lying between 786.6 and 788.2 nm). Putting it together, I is 0.51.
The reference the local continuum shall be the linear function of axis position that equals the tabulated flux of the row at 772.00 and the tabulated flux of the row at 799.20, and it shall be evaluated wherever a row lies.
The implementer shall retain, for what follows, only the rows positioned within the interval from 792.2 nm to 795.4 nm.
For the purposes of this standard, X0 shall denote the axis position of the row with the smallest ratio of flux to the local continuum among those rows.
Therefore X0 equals 792.40 nm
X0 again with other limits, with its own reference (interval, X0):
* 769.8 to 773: 771.60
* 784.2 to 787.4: 785.60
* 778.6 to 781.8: 781.60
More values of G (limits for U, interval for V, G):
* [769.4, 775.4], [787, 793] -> 1.15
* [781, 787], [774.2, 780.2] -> 0.96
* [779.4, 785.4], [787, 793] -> 1.11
